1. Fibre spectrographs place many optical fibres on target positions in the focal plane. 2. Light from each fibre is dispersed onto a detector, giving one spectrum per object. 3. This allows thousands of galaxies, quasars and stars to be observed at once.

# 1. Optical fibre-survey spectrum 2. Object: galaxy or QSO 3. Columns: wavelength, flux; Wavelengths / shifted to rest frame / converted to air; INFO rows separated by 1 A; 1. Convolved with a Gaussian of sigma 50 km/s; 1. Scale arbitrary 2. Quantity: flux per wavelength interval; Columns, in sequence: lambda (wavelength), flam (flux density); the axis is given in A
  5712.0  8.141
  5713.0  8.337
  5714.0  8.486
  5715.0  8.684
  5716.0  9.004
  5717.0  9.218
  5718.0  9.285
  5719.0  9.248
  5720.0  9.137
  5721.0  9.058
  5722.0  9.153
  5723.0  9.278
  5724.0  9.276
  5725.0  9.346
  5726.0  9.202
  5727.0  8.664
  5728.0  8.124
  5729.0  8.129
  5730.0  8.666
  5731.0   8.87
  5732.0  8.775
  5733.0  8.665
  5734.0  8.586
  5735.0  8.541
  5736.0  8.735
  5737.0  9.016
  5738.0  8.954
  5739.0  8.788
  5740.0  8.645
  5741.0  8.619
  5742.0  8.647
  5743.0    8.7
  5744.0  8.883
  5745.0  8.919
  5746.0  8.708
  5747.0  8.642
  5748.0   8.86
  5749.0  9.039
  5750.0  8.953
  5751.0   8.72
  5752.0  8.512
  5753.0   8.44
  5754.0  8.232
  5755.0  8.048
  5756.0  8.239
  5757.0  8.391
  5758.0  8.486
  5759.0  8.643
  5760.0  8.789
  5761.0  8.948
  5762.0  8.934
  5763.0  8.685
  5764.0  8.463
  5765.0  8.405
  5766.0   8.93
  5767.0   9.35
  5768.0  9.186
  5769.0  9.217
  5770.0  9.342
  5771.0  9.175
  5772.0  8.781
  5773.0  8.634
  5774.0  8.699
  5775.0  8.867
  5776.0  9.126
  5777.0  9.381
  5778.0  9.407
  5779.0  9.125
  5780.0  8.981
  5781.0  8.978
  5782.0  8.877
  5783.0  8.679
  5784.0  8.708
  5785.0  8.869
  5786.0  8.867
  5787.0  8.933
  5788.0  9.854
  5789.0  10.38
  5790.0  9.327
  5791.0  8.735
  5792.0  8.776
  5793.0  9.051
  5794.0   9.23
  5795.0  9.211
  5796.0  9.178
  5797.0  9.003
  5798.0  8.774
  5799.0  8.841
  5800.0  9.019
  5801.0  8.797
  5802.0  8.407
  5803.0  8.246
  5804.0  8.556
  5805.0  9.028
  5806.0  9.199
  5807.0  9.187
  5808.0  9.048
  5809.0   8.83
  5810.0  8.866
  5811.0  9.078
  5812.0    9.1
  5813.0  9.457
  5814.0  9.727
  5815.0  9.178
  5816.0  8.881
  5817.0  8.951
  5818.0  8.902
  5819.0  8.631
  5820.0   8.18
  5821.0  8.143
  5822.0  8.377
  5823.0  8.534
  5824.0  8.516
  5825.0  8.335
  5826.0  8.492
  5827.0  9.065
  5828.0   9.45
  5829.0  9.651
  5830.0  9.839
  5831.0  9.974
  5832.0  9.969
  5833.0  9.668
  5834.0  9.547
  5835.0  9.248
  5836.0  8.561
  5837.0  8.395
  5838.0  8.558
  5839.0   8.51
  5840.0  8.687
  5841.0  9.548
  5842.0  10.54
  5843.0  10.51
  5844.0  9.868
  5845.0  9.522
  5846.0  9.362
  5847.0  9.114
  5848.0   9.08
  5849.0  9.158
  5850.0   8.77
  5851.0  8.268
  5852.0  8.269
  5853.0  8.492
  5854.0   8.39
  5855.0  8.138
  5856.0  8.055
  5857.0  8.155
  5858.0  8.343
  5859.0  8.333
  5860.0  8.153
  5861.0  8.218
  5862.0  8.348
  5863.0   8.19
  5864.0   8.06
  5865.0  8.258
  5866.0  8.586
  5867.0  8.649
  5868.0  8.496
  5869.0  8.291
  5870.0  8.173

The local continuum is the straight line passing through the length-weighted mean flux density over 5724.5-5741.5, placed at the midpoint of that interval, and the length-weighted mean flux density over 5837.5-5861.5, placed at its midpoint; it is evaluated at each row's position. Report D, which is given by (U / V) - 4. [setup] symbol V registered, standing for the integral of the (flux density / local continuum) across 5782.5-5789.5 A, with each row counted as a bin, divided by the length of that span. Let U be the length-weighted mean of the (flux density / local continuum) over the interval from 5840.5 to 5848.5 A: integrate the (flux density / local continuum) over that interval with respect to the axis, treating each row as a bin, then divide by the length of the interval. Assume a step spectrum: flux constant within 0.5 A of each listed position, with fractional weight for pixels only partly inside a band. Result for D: -2.95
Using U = 1.10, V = 1.05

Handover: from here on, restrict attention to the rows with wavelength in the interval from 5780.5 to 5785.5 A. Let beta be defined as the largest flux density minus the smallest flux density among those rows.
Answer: 0.30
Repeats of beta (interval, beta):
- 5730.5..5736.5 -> 0.33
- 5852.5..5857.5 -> 0.44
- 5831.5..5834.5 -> 0.42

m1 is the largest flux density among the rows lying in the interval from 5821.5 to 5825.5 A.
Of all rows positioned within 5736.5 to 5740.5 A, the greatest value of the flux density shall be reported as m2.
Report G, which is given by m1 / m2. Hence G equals 0.95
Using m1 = 8.534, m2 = 9.016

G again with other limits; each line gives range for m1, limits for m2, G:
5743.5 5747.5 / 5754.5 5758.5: 1.05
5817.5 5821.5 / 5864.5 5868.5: 1.03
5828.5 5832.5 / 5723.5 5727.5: 1.07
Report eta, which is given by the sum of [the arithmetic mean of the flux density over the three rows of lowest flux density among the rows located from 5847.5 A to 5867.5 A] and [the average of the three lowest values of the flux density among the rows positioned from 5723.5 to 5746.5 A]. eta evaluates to 16.3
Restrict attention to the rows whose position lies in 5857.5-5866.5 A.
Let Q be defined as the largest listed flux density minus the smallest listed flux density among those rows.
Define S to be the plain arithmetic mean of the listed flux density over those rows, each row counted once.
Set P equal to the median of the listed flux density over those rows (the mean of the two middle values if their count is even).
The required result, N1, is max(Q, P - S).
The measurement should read 0.5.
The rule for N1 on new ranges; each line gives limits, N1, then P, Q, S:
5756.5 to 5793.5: 2.0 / 8.93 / 2.0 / 9.0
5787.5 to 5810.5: 2.1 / 9.02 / 2.1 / 9.0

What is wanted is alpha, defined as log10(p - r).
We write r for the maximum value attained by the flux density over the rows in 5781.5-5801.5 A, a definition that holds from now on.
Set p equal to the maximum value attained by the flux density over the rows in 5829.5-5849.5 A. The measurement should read -0.80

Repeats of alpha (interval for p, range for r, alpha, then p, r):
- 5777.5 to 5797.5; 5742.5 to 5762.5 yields 0.13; 10.38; 9.039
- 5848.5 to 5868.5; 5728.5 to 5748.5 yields -0.85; 9.158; 9.016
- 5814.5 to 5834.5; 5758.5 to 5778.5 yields -0.25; 9.974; 9.407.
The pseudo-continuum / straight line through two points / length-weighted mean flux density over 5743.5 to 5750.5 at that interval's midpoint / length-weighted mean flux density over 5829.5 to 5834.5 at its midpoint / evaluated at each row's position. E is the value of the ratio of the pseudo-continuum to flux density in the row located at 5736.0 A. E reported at 1.00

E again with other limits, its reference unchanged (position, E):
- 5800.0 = 1.05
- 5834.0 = 1.03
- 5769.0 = 0.99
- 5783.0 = 1.07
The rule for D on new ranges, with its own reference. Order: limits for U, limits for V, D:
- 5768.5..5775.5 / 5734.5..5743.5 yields -2.98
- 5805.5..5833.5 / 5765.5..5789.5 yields -3.01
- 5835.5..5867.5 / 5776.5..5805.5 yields -3.04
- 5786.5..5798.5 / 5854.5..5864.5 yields -2.87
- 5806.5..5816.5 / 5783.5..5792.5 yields -3.01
